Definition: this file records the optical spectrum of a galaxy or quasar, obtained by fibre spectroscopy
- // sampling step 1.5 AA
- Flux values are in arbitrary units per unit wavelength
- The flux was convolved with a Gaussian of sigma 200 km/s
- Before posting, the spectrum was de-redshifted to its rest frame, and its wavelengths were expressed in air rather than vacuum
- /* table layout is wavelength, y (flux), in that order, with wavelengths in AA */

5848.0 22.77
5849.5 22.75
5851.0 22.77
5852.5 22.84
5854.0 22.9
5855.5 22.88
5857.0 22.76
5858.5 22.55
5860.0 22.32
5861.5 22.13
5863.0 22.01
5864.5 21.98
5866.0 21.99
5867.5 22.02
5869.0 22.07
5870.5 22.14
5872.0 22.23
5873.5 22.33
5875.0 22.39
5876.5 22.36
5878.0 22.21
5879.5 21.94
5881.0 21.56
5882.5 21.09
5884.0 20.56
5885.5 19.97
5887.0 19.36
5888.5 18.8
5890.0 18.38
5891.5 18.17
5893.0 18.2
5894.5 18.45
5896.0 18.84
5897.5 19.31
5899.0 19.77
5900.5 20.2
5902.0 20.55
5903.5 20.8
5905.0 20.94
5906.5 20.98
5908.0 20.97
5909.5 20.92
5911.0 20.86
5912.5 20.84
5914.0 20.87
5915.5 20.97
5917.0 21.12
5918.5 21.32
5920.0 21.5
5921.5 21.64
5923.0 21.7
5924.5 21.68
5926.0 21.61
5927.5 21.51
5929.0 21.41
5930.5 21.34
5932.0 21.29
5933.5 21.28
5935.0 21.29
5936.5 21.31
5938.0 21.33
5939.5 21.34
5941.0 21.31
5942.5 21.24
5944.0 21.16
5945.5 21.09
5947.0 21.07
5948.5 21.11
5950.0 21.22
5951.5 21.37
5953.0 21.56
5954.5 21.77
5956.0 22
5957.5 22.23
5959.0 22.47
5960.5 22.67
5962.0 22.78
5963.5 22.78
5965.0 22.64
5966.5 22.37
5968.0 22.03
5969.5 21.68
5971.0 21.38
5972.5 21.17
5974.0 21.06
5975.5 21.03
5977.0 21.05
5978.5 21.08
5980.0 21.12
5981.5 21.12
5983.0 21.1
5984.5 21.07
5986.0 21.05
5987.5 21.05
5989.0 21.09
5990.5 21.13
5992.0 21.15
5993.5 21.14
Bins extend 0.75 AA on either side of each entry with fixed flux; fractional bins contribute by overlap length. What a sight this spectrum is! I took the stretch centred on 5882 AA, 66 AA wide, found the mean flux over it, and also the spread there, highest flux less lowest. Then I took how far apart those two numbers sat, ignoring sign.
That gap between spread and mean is 16.4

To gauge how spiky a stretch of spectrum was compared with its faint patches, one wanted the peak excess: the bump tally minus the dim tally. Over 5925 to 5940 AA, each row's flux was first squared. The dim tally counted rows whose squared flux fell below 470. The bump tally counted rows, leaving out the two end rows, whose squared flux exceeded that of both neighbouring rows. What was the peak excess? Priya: -10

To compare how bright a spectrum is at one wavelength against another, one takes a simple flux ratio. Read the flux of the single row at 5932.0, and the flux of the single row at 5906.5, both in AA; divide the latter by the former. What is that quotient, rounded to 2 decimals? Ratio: 0.99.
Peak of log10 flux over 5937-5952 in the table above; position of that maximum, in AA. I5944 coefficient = 5951.5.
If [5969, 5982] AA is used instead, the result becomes 5969.5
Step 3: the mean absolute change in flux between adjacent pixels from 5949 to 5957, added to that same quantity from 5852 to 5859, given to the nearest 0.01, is 0.30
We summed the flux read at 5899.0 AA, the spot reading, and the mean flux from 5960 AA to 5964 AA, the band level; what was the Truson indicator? 42.5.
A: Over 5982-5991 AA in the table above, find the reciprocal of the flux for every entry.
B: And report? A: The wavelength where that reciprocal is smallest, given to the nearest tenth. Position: 5990.5 AA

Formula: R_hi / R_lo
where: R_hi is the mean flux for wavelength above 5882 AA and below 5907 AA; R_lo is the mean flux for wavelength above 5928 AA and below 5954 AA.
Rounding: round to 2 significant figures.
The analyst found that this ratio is 0.92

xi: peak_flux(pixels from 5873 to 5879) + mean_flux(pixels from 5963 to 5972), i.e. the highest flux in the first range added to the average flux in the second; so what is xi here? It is 44.5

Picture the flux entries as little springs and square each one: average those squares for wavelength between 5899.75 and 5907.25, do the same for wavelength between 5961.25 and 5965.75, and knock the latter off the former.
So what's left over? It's -88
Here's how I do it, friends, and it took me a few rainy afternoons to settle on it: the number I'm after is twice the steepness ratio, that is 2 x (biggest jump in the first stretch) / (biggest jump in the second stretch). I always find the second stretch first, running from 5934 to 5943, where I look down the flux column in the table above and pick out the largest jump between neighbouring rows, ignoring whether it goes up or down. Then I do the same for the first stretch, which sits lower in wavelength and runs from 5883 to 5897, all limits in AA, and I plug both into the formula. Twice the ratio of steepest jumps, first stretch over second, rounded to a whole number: 17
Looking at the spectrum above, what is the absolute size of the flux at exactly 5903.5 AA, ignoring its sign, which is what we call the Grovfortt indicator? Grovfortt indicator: 20.8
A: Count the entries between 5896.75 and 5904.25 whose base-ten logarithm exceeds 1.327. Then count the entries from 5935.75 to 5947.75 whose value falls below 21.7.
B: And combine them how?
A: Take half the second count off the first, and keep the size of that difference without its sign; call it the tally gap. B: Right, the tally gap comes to 4.00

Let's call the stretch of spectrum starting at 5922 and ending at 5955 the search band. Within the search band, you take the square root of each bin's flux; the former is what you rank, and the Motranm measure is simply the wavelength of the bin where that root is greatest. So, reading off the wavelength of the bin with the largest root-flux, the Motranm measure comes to 5954.5 AA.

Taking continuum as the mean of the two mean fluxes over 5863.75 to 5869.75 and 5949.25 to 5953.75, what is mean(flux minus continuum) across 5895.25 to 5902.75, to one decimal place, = -2.0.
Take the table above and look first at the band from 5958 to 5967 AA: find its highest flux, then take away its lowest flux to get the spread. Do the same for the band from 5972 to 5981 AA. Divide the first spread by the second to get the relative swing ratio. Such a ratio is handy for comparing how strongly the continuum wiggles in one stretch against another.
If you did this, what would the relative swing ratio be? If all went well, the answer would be 2.9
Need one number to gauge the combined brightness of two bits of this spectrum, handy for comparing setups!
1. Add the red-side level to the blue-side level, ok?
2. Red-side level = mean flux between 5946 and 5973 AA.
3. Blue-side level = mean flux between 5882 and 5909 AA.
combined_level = 41.6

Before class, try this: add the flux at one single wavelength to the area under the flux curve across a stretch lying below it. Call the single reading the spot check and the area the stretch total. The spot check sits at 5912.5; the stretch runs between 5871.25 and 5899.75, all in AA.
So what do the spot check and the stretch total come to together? 600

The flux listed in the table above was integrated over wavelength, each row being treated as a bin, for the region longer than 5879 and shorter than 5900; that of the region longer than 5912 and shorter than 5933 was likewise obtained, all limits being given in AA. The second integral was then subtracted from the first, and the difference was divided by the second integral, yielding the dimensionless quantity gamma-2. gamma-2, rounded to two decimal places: -0.08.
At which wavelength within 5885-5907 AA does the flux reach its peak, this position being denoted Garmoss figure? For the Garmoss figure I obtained 5906.5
